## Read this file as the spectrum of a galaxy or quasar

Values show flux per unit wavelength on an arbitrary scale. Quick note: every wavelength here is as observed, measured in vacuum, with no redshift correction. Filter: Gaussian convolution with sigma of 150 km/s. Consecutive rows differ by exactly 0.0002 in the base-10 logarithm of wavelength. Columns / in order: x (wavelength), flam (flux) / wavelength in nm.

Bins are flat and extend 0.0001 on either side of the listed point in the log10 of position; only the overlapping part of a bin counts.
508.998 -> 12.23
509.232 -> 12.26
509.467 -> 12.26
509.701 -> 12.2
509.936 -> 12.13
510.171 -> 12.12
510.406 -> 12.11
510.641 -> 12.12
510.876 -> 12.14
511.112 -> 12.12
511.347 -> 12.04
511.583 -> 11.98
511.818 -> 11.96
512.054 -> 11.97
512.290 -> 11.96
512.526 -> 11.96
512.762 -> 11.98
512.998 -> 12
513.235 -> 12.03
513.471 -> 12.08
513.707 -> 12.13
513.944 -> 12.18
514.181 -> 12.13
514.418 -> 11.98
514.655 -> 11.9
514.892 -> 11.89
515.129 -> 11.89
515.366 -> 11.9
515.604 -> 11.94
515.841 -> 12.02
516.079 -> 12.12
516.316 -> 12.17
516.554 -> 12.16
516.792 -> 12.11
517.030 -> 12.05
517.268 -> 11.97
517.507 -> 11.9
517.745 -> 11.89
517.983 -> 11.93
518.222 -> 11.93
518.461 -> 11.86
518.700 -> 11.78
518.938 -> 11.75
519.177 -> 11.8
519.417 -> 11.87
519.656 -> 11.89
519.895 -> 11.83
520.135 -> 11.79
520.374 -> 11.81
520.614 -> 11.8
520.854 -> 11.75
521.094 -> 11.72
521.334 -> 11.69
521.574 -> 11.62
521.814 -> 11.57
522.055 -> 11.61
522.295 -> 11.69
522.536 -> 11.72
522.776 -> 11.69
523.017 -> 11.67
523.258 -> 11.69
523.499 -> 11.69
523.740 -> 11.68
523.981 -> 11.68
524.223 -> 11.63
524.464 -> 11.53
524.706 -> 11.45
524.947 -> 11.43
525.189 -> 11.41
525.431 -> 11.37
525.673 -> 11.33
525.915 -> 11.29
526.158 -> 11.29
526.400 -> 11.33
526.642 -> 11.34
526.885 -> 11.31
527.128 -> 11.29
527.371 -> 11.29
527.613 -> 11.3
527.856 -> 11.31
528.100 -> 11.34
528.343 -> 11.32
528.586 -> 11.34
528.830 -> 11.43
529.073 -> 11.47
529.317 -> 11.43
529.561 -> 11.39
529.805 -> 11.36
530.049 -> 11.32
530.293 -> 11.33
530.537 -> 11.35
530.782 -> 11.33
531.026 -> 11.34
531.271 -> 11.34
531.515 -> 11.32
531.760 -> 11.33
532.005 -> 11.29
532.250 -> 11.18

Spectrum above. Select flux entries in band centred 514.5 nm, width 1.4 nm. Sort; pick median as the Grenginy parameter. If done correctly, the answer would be 11.9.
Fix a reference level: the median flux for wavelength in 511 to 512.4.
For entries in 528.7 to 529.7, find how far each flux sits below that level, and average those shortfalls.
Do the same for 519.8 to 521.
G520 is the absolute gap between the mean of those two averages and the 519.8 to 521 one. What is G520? 0.18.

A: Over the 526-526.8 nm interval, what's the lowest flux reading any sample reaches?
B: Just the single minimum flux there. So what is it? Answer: 11.29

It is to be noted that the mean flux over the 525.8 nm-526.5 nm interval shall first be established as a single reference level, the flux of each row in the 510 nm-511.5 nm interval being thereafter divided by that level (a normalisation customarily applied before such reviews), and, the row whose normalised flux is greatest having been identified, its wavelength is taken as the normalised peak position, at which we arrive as 510.876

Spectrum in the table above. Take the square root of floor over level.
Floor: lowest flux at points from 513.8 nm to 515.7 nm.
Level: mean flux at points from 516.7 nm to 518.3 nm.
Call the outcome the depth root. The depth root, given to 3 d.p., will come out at 0.997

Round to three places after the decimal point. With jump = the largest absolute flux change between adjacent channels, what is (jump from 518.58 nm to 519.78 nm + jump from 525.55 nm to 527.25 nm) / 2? 0.055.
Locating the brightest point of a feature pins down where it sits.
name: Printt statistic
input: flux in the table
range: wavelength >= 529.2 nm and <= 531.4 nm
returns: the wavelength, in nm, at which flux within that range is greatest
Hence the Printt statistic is 529.317 nm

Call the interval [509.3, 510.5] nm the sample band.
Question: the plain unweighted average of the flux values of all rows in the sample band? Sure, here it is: 12.2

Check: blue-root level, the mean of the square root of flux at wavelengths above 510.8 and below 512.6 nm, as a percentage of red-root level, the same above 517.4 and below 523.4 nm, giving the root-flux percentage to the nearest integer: 101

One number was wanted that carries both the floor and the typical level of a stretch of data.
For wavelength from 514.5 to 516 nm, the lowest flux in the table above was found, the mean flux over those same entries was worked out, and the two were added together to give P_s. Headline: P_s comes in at 23.8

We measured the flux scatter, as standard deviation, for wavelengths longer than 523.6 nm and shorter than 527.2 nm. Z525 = 0.14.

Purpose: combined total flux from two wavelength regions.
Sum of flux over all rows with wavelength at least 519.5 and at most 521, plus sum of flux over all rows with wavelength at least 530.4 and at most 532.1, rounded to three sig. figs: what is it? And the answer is 150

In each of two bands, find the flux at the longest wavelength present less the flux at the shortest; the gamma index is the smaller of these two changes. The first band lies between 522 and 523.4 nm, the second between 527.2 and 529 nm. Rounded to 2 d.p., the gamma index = 0.08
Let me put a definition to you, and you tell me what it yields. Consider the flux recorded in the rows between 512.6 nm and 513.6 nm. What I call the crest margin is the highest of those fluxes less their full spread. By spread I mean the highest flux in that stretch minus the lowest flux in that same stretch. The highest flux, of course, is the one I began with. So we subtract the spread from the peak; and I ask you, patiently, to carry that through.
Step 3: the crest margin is 12.0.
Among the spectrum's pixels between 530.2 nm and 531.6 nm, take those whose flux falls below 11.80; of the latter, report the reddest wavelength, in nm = 531.515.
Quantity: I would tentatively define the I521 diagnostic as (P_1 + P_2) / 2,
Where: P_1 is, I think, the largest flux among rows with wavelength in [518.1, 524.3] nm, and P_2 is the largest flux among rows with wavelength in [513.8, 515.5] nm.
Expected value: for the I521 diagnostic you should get 12.1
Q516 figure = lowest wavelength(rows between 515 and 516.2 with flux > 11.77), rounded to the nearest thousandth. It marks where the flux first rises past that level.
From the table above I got 515.129 nm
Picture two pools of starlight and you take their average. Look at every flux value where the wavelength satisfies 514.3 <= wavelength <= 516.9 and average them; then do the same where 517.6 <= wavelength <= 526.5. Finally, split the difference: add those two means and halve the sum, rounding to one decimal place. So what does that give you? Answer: 11.8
